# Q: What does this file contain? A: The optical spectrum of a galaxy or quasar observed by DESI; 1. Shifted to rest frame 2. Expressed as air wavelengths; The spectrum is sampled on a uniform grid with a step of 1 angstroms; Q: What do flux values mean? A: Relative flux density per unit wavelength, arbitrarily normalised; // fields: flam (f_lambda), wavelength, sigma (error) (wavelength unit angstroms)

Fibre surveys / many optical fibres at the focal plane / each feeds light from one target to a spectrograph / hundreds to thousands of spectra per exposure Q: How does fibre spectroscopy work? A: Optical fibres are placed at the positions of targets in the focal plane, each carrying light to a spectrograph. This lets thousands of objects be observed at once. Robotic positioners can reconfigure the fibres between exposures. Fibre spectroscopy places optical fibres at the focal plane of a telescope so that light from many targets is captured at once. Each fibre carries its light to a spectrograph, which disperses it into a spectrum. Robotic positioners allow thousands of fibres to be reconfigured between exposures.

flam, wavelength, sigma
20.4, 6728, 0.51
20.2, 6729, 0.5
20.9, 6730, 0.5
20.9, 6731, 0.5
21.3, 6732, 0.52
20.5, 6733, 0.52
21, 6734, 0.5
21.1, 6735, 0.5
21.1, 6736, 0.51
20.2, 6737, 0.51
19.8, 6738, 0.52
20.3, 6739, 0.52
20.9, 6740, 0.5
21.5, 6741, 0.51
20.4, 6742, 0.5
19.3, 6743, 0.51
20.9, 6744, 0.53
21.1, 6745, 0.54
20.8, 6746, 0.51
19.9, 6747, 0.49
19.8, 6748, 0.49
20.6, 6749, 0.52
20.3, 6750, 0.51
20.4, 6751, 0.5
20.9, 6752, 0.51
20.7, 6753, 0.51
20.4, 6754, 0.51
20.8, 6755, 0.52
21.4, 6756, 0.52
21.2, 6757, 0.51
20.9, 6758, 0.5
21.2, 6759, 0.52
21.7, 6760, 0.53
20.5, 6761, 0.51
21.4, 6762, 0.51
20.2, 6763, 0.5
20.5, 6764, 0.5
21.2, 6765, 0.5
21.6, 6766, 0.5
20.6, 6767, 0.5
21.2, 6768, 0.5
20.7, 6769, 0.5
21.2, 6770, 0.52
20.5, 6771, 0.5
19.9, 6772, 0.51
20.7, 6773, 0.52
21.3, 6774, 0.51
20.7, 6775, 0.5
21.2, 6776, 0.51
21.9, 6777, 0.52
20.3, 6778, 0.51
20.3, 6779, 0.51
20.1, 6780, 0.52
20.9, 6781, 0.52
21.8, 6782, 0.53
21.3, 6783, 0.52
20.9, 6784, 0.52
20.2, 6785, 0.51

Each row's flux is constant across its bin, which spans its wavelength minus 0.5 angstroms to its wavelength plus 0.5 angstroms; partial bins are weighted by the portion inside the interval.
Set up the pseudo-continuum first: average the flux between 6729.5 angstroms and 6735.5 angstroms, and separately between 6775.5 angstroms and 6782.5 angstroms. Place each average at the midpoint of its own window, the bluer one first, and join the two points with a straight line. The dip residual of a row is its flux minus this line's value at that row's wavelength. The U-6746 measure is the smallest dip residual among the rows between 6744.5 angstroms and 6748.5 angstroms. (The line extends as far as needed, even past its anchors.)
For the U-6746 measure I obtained -1.1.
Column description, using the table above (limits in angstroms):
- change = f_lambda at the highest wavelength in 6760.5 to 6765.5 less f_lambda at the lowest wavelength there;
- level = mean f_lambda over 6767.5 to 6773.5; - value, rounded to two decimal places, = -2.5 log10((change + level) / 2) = -2.57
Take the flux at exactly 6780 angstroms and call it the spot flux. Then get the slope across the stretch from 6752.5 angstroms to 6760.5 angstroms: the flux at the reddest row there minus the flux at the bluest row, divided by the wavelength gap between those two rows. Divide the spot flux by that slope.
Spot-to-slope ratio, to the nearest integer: 141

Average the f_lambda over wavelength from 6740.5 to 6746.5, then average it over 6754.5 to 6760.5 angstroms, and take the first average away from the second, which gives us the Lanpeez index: 0.53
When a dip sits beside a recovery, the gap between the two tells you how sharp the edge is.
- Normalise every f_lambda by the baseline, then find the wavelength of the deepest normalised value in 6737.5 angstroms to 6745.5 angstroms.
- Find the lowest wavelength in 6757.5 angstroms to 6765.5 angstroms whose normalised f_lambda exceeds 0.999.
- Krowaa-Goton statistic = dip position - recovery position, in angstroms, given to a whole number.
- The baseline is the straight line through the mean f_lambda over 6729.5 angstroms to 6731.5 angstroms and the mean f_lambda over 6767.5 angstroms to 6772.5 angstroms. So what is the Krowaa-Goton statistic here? -15 angstroms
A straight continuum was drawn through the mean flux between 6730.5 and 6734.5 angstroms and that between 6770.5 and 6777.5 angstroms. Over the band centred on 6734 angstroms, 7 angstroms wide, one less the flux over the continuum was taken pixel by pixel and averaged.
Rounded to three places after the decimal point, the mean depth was 0.002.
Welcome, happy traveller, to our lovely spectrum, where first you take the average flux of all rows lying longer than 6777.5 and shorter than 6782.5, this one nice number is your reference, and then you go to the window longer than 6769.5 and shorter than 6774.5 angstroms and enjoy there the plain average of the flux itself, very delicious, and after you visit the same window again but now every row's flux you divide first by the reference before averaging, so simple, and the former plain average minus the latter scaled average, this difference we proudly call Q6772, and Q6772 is 19.7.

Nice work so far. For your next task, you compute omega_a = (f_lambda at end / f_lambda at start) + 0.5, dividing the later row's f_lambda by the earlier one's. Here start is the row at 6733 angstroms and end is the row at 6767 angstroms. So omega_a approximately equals 1.50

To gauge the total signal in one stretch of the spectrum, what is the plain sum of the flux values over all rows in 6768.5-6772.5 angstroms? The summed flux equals 82.3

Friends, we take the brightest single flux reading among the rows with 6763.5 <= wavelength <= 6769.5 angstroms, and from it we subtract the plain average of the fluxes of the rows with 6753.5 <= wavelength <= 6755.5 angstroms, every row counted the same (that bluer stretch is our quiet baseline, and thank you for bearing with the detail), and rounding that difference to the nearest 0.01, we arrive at 1.00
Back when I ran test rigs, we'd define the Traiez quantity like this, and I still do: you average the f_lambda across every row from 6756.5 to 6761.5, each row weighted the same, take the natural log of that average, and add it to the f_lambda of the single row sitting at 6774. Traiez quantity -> 24.3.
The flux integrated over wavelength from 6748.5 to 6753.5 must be 103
